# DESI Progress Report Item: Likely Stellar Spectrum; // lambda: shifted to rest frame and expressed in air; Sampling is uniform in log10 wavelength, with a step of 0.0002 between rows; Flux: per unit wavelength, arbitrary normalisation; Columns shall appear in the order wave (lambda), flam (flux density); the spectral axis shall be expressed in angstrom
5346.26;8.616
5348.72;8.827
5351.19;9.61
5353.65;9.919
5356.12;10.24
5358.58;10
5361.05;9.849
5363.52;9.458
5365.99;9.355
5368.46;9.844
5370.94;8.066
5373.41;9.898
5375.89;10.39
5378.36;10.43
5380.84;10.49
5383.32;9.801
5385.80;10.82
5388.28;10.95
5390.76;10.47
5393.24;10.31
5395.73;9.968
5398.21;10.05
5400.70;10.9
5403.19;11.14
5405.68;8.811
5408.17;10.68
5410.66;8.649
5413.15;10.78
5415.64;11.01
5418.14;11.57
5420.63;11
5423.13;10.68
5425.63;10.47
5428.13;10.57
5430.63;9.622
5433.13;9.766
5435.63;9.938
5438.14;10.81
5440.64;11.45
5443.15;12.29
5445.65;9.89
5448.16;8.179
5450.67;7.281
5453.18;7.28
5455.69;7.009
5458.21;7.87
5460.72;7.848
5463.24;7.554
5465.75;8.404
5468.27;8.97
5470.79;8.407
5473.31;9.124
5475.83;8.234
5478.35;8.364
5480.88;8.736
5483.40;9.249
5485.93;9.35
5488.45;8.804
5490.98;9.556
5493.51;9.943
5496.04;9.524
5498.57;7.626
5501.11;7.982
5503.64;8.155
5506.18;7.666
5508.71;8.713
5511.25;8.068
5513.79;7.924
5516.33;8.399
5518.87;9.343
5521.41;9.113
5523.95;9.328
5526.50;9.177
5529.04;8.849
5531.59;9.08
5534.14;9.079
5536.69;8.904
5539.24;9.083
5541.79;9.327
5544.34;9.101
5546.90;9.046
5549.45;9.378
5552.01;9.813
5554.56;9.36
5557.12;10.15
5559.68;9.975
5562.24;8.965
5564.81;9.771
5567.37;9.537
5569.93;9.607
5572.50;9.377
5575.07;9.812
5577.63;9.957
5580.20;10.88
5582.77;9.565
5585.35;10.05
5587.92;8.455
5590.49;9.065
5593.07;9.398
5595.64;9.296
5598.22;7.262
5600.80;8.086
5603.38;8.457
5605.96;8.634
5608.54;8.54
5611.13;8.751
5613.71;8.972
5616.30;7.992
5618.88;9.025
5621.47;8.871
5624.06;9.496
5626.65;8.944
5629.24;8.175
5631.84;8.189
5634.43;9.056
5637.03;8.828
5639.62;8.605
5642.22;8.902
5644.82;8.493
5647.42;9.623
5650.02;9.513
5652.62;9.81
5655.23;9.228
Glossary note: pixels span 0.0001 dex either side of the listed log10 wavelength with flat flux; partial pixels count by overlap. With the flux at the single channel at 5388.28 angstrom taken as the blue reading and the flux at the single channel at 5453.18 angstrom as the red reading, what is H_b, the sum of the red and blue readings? 18.2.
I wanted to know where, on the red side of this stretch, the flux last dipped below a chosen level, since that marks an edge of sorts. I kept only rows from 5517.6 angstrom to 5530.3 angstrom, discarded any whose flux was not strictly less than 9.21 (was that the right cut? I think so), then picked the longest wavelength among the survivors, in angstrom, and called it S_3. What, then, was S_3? 5529.04 angstrom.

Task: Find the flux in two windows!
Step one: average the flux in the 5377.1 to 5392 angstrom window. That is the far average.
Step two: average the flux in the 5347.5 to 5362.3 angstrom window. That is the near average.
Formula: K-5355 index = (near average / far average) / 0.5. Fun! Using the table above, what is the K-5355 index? 1.86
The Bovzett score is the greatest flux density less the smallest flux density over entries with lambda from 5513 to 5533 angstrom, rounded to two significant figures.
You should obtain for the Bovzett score 1.4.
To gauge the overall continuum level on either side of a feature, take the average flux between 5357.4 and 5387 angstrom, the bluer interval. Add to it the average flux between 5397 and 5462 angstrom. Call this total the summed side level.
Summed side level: 19.7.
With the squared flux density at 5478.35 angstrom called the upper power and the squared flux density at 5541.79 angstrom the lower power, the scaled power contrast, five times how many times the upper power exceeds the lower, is 4.0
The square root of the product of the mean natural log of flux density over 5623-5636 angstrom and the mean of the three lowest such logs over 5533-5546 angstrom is 2.18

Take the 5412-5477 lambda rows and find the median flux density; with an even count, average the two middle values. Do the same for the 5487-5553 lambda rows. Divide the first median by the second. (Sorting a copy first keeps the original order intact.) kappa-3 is 1.07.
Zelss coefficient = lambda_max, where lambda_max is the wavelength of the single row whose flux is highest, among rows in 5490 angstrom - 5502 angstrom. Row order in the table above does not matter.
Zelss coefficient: 5493.51 angstrom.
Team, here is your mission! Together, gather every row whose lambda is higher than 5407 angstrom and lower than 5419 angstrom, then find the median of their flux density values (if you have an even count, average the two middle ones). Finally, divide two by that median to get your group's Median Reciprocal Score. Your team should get 0.186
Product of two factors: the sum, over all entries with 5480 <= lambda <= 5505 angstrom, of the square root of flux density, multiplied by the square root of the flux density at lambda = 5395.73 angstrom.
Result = 94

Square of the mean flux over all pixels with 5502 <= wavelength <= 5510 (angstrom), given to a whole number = 67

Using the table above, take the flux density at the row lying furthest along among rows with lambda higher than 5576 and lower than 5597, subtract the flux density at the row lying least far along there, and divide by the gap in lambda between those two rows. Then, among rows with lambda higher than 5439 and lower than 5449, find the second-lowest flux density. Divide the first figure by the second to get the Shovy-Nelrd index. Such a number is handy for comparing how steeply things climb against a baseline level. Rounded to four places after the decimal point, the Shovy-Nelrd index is -0.0037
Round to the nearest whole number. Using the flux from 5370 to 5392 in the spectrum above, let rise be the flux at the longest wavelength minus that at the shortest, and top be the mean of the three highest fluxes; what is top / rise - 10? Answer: -6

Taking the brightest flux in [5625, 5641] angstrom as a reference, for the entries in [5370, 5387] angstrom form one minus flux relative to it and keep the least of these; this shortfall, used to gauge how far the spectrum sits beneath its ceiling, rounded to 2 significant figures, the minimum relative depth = -0.19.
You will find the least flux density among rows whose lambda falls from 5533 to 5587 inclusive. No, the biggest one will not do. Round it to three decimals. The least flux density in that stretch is 8.904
